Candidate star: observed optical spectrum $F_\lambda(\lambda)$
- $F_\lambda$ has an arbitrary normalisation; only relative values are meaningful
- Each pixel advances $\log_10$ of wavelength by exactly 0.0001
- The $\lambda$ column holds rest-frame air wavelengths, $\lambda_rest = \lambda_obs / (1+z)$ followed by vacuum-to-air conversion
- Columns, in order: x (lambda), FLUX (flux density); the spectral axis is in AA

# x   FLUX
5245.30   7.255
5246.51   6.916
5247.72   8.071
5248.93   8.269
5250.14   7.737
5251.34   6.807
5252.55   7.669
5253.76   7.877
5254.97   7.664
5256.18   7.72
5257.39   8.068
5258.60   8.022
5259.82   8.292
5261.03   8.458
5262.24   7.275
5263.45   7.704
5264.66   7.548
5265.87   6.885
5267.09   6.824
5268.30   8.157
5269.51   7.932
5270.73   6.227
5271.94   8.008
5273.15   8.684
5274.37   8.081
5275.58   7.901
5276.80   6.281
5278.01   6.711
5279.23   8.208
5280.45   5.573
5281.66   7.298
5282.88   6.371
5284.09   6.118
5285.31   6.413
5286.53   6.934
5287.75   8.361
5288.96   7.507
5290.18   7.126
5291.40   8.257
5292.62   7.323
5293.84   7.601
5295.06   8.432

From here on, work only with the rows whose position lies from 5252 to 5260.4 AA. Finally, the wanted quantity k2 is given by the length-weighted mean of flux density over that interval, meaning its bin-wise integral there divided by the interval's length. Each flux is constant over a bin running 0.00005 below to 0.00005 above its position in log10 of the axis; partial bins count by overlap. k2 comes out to 7.9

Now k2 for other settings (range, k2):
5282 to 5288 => 6.8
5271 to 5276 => 8.1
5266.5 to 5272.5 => 7.4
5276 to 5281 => 6.7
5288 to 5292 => 7.7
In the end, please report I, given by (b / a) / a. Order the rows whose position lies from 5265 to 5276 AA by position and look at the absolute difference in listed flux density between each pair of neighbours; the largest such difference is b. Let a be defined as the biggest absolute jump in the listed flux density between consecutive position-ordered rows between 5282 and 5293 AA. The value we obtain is 0.9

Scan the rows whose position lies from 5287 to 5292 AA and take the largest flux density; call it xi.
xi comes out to 8.361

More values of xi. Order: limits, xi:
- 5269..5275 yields 8.684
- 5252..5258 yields 8.068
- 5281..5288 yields 8.361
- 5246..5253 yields 8.269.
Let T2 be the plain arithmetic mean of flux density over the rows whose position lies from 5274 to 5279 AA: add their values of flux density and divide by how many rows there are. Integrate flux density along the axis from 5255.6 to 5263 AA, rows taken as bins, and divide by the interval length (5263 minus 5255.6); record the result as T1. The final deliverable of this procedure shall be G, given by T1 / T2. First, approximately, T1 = 8.0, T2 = 7.2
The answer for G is 1.10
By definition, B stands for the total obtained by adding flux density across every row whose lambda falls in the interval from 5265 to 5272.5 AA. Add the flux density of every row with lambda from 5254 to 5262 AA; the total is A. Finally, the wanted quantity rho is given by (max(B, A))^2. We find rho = 2326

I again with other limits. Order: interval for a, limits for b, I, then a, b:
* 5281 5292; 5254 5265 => 0.6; 1.4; 1.2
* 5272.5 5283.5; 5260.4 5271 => 0.2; 2.6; 1.7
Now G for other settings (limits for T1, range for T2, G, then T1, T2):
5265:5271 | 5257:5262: 0.89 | 7.3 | 8.2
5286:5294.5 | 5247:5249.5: 0.93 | 7.6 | 8.2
